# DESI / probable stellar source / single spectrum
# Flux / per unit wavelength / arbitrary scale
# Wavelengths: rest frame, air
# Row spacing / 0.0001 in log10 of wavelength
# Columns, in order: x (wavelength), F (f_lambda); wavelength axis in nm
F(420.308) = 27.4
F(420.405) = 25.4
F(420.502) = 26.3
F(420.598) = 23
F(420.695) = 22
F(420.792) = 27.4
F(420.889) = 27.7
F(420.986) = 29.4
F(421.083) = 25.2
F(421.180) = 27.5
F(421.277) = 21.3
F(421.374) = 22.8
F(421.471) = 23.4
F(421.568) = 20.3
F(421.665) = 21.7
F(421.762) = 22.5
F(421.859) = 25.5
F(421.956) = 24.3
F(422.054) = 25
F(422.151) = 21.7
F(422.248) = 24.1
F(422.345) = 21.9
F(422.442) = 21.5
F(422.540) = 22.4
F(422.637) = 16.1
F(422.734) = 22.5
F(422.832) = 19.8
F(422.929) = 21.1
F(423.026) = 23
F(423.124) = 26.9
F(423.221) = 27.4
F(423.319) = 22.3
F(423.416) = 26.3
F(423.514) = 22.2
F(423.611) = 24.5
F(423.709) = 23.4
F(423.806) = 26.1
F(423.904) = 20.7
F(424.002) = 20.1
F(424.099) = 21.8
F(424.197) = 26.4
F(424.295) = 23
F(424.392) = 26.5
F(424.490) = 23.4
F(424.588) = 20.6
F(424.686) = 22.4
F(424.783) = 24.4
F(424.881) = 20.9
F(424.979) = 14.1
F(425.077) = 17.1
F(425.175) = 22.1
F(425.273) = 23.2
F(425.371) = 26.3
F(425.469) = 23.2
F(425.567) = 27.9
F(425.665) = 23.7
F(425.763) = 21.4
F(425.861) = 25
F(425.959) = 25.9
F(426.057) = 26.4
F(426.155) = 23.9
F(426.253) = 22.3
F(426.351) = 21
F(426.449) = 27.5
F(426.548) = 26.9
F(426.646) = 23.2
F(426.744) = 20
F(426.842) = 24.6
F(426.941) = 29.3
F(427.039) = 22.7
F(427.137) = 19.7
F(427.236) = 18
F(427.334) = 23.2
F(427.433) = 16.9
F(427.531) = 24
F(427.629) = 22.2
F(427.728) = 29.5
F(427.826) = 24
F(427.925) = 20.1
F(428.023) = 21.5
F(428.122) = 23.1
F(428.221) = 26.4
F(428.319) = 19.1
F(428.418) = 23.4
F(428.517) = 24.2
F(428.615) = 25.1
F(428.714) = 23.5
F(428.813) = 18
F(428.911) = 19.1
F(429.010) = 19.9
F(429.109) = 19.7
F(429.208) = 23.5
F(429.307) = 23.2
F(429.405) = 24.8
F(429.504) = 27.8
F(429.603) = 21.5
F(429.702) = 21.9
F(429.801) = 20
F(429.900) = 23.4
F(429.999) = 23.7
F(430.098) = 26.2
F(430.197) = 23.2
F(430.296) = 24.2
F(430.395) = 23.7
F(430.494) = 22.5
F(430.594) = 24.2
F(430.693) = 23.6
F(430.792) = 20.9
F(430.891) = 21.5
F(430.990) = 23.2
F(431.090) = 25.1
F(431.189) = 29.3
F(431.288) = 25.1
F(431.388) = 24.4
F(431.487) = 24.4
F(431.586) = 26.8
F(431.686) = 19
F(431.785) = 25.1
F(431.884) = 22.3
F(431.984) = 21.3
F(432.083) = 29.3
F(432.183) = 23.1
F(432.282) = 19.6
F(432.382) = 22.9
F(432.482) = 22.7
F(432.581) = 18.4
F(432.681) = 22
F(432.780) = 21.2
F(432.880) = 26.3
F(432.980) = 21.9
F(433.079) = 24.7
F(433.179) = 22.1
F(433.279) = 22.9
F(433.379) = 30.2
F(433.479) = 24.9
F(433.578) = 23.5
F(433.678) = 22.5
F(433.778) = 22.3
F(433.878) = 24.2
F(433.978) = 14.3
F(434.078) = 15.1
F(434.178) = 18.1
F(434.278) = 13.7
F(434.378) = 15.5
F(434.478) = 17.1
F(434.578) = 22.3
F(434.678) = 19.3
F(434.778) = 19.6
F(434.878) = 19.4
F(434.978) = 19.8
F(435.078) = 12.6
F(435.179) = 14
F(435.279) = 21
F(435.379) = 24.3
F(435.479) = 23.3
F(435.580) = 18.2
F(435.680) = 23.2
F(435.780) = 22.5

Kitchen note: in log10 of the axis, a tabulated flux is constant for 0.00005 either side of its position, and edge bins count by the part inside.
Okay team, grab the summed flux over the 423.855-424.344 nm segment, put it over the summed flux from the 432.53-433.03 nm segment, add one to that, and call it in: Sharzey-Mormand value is 2.02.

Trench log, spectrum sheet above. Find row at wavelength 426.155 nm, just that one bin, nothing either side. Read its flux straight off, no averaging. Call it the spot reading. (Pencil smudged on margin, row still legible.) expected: 23.9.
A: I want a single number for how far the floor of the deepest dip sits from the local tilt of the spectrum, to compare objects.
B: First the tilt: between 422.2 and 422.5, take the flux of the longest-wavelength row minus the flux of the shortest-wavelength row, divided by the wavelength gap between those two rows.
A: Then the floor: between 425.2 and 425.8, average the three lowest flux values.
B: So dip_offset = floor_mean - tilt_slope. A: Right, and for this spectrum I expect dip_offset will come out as 36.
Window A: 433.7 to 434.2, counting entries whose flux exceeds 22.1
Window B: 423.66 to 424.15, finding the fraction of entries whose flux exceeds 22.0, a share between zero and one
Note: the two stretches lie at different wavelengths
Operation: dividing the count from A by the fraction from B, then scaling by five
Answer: 25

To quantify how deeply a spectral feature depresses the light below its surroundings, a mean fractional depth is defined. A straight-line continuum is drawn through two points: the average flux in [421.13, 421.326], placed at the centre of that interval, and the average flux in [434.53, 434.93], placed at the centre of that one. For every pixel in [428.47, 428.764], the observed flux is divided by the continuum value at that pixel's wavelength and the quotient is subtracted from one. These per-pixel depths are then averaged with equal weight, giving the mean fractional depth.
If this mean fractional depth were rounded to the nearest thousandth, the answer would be -0.099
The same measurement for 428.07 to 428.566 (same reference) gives -0.048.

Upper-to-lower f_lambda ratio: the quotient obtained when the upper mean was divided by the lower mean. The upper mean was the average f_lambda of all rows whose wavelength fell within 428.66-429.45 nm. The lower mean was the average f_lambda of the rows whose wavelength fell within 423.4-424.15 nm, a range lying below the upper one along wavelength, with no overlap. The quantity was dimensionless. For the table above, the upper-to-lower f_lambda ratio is 0.93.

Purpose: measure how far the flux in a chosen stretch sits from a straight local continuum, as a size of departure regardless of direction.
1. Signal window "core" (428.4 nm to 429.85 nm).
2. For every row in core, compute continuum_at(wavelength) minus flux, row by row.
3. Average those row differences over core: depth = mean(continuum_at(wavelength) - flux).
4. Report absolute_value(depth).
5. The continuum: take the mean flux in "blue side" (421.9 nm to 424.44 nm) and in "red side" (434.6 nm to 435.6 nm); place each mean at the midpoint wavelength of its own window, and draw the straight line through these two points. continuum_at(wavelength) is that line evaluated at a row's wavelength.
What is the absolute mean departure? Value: 1.2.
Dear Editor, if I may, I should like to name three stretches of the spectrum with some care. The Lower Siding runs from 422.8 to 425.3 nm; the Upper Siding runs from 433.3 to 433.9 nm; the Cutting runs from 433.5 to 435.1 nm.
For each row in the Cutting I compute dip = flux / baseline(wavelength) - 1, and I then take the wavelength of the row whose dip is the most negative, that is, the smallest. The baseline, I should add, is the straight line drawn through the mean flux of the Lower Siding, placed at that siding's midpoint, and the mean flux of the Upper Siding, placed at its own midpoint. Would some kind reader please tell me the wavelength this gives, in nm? 435.078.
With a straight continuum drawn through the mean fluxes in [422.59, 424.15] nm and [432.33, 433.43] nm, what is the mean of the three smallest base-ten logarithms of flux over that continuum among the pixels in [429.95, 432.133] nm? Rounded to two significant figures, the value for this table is -0.055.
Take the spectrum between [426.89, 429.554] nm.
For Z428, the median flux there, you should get 23.2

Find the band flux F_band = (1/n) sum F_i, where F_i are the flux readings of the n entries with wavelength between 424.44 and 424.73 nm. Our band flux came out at 22.1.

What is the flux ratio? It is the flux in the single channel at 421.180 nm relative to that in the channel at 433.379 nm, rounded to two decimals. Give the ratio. 0.91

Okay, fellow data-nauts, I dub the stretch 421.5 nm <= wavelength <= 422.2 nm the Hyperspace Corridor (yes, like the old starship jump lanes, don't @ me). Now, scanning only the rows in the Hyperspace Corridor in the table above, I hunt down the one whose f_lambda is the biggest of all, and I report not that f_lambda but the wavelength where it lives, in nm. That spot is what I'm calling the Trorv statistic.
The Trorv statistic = 421.859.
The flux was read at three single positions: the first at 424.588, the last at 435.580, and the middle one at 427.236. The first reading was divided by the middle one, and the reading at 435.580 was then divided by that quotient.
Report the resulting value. 16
